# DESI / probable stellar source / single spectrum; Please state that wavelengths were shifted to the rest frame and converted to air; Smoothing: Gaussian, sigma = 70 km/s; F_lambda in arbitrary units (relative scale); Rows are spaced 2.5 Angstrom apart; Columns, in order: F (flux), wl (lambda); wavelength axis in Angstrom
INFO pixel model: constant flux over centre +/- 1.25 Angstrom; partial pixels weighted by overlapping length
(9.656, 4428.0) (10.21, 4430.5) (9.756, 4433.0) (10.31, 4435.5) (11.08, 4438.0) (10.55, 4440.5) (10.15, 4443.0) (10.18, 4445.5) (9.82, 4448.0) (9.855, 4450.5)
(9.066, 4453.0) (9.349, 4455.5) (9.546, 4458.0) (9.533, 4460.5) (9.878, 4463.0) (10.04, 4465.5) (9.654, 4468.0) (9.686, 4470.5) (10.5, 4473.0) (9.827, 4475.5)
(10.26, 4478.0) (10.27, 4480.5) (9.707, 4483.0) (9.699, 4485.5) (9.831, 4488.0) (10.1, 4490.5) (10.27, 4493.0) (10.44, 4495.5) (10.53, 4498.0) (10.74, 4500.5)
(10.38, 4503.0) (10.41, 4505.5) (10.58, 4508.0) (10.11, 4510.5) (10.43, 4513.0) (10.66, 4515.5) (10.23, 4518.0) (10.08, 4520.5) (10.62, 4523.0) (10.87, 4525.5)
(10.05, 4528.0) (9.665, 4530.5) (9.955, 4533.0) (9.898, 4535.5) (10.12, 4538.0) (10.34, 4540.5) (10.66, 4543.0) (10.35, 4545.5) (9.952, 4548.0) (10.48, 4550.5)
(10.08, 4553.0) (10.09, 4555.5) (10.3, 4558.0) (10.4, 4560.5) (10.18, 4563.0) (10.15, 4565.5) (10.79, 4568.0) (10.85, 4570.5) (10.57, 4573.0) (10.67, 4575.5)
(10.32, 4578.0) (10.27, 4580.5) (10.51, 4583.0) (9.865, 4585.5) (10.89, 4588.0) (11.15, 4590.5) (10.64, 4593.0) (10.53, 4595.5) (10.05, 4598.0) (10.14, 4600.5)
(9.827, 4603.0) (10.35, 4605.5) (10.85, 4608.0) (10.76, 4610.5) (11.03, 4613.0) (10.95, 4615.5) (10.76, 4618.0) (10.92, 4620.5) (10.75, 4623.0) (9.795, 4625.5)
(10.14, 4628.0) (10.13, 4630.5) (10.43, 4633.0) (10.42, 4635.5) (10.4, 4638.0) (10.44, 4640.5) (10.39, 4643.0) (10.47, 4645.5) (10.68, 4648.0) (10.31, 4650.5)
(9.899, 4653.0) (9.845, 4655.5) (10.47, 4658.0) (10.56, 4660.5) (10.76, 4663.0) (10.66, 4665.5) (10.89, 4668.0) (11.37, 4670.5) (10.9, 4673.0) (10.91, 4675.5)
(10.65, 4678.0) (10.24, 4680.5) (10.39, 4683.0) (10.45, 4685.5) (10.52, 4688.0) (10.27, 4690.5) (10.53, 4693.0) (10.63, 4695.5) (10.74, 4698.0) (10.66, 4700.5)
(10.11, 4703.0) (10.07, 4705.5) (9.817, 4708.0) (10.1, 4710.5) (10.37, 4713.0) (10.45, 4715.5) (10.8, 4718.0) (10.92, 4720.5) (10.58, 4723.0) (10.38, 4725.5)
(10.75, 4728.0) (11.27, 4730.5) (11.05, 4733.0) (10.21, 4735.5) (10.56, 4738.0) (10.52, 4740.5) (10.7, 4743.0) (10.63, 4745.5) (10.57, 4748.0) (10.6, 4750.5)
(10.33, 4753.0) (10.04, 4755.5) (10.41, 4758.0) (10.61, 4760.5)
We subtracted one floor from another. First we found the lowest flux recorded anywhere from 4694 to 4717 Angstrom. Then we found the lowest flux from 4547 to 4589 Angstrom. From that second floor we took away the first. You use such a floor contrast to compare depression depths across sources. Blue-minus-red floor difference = 0.0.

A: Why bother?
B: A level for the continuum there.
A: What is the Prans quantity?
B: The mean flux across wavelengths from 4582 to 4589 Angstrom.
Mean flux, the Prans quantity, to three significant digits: 10.4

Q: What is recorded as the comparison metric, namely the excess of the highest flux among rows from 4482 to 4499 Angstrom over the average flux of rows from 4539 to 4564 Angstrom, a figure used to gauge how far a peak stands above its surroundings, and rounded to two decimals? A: 0.25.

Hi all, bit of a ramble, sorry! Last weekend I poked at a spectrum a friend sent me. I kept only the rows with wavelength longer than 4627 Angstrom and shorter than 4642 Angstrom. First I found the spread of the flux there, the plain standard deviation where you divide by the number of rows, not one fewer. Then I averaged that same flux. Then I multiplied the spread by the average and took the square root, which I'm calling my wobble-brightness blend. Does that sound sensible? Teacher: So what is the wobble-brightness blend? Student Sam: 1.19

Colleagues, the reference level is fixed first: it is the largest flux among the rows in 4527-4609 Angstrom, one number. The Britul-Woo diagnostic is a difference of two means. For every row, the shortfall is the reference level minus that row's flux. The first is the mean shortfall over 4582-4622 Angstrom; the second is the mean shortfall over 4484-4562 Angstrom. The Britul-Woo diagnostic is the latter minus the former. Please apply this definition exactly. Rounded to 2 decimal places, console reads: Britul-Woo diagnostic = 0.31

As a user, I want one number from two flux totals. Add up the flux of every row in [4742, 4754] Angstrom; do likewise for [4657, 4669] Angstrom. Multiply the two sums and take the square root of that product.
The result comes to 53.1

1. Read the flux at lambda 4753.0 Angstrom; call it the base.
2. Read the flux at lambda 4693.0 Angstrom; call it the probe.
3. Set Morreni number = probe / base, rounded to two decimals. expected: 1.02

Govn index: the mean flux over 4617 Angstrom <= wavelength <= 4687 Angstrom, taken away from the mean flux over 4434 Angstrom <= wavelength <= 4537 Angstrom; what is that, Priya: -0.38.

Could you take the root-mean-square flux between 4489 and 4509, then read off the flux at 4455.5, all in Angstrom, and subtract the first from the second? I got -1.1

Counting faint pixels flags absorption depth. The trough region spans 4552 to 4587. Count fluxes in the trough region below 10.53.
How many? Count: 10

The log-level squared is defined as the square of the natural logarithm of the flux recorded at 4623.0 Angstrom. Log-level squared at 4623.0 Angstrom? 5.64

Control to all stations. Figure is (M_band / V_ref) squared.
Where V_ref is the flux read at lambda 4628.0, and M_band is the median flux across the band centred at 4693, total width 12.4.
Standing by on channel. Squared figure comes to 1.08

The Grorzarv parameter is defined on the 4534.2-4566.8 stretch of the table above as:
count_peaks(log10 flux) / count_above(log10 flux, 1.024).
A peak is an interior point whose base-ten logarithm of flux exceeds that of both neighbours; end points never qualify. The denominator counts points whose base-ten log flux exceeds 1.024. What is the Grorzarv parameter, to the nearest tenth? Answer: 3.0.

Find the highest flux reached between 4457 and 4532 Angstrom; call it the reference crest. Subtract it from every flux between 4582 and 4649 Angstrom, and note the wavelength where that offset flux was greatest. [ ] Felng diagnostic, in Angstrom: 4590.5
